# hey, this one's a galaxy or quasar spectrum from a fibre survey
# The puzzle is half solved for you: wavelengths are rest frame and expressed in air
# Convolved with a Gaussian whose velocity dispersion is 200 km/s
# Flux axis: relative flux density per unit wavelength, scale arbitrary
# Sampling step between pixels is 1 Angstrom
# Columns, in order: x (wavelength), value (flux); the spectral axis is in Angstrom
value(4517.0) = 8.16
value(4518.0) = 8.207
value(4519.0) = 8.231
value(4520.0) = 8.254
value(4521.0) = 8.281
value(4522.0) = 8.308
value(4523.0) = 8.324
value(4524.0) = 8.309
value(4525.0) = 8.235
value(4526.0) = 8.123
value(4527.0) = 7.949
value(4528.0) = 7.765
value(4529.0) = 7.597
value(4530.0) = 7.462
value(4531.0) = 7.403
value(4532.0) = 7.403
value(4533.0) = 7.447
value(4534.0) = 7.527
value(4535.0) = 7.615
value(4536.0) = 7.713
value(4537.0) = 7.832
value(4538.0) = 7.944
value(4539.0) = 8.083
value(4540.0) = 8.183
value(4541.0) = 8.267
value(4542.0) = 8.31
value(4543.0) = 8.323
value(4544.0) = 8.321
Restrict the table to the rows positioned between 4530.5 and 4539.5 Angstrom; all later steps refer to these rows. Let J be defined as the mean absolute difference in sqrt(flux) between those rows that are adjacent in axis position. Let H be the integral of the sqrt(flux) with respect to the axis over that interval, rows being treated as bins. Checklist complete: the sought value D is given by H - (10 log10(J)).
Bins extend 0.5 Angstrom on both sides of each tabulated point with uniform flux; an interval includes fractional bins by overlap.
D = 43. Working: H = 25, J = 0.015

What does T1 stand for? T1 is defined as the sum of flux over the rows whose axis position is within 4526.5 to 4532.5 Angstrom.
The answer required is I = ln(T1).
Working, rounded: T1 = 45.6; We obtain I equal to 3.82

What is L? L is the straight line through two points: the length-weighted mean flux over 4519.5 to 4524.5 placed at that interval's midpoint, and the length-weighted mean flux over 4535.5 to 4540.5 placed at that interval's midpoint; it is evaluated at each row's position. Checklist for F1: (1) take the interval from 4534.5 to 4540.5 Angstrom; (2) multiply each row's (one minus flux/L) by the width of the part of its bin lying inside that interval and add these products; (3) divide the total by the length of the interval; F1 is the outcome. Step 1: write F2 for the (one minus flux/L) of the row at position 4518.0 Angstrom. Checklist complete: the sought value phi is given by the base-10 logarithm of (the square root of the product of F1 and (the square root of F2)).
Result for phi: -1.5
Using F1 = 0.008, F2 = 0.021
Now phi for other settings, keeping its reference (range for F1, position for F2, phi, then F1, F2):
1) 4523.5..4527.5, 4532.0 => -1.3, 0.008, 0.084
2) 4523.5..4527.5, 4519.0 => -1.5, 0.008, 0.015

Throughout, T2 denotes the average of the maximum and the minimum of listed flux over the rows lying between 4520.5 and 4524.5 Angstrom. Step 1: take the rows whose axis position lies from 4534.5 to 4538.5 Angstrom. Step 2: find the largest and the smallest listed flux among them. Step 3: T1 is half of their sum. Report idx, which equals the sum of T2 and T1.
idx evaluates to 16.1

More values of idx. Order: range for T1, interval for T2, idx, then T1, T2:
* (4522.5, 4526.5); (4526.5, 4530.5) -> 15.9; 8.22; 7.7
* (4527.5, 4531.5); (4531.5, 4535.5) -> 15.1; 7.58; 7.5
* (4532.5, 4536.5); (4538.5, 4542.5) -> 15.8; 7.58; 8.2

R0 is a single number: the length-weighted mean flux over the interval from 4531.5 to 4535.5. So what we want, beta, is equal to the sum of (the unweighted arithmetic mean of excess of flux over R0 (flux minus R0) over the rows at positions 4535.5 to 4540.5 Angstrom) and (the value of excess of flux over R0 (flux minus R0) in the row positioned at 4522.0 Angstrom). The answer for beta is 1.26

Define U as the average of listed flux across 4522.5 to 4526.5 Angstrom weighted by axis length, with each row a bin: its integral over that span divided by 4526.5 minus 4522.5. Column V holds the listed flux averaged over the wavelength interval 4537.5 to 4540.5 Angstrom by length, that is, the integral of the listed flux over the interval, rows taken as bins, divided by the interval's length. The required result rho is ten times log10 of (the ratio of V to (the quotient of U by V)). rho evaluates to 9.0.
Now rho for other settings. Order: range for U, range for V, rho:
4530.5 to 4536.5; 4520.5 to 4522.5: 9.6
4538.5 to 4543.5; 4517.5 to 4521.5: 9.2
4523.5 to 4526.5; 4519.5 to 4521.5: 9.2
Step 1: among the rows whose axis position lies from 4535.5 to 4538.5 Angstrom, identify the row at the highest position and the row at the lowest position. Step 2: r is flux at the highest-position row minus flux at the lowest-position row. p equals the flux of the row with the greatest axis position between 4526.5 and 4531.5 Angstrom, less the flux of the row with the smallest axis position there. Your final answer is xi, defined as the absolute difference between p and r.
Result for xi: 0.8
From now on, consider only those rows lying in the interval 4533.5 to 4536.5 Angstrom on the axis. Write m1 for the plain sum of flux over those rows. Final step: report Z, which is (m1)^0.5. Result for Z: 4.78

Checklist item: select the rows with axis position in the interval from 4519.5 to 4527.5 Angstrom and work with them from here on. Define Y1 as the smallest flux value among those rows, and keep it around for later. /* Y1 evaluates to 7.949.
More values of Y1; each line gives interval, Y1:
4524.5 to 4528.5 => 7.765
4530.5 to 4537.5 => 7.403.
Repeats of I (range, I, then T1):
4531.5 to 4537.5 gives 3.82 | 45.5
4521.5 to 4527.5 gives 3.90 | 49.2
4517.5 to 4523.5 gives 3.90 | 49.6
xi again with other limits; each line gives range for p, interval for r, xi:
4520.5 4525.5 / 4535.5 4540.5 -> 0.5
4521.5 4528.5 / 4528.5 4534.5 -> 0.5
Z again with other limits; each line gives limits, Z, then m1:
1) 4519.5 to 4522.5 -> 4.98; 24.8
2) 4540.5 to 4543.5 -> 4.99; 24.9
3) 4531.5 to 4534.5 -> 4.73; 22.4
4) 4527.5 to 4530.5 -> 4.78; 22.8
